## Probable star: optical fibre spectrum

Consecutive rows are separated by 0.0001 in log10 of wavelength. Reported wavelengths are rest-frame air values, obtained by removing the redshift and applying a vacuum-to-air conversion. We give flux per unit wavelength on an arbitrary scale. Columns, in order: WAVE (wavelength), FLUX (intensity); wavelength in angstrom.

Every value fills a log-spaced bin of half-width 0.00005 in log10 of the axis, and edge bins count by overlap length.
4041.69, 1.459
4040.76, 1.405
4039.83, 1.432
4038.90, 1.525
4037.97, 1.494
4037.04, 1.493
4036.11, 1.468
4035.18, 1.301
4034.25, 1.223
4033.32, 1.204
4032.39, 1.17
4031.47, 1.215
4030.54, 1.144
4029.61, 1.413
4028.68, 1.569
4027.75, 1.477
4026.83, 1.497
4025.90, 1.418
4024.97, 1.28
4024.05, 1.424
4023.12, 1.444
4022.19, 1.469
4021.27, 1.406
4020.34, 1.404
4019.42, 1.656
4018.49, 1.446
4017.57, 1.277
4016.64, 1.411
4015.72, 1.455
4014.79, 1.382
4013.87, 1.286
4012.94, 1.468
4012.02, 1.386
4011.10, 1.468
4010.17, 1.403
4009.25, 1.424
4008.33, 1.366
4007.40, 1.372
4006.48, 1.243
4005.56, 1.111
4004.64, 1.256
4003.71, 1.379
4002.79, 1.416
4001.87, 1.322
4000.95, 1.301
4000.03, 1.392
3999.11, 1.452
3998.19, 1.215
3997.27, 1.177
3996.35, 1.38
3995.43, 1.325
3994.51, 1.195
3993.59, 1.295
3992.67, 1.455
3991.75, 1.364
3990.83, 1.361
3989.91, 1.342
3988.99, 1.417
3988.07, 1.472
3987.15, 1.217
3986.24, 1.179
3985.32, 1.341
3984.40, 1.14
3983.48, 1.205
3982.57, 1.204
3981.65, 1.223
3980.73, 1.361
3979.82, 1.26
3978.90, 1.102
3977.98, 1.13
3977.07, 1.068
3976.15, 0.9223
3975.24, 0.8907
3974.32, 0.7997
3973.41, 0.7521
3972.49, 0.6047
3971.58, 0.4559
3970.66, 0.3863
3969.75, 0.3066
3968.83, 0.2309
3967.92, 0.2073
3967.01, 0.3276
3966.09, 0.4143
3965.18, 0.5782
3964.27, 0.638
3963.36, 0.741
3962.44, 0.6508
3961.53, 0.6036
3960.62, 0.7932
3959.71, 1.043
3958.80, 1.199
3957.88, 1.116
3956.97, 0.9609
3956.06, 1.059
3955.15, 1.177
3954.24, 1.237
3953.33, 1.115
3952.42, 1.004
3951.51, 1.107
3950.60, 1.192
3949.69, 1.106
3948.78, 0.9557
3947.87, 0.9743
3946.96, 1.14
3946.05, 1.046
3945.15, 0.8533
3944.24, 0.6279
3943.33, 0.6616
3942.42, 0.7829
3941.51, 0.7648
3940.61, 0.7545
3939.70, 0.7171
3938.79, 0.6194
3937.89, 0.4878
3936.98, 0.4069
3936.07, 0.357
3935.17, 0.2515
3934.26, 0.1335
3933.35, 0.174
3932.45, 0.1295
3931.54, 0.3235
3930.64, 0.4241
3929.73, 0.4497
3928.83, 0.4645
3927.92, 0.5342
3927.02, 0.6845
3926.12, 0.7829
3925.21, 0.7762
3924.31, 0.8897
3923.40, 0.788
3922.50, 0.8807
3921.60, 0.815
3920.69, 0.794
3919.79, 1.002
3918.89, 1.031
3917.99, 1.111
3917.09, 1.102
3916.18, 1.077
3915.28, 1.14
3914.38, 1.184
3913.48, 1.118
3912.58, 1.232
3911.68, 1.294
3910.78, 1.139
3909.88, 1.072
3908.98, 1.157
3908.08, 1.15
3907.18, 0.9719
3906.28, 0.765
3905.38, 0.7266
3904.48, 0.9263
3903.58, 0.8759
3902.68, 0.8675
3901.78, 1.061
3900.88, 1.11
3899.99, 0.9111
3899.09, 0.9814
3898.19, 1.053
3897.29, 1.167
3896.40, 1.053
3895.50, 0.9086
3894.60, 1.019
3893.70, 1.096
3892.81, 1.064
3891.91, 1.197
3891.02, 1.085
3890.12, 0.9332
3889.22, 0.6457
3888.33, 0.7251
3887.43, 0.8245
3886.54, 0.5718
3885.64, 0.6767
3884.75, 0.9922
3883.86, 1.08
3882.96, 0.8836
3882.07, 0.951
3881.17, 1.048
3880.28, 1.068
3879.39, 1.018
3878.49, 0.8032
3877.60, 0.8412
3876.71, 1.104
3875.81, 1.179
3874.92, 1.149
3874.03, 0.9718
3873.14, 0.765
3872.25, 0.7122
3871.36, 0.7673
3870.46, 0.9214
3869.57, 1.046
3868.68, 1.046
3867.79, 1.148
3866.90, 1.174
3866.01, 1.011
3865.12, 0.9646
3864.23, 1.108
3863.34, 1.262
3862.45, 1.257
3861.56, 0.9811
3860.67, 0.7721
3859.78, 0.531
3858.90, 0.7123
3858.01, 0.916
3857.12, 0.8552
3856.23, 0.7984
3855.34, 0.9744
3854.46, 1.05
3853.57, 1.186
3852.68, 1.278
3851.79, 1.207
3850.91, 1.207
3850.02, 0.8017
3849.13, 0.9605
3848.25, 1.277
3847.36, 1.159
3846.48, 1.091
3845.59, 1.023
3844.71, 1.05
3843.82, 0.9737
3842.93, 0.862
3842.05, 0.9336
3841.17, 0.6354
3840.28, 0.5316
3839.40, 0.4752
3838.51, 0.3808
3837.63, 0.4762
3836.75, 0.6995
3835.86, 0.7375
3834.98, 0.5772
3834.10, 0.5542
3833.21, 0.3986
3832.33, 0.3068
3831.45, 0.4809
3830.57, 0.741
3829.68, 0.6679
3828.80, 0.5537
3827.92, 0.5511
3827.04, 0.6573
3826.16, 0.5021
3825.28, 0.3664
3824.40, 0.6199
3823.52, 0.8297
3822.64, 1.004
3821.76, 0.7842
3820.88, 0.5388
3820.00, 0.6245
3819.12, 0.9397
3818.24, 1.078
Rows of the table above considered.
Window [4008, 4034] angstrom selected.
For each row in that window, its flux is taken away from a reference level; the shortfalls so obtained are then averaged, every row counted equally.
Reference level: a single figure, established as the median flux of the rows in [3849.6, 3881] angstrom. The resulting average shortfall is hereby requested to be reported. -0.38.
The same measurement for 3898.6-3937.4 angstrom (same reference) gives 0.20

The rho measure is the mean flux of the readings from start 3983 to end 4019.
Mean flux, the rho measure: 1.34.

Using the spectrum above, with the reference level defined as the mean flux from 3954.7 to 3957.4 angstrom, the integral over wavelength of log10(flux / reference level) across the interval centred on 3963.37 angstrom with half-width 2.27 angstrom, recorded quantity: -1.01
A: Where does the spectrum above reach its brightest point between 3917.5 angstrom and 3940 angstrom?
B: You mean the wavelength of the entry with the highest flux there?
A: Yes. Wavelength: 3917.99 angstrom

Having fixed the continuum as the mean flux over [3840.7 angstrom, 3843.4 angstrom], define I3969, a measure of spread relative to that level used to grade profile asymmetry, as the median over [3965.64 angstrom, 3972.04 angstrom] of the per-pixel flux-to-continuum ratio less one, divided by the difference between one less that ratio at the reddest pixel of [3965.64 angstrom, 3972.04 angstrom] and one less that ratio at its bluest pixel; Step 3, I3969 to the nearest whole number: 12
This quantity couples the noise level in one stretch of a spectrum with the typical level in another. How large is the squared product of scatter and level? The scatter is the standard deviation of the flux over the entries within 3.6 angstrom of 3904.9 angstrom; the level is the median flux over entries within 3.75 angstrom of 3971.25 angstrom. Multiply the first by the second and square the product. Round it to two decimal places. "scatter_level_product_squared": 0.00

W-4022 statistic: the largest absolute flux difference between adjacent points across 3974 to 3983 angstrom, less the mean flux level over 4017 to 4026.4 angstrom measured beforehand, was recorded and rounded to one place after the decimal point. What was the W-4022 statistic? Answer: -1.3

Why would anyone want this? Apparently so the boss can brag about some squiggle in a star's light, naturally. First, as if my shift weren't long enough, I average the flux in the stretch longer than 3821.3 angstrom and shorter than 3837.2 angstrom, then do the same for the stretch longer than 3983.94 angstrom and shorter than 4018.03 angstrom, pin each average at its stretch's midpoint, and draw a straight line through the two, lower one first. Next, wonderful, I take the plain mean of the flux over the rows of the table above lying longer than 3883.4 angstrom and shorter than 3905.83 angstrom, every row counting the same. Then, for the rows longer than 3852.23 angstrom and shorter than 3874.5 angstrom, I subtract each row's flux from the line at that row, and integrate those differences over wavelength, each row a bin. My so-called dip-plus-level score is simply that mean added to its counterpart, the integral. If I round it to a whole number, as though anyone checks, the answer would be -4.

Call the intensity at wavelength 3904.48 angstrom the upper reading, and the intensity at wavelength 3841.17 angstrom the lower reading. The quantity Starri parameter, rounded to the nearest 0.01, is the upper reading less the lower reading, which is 0.29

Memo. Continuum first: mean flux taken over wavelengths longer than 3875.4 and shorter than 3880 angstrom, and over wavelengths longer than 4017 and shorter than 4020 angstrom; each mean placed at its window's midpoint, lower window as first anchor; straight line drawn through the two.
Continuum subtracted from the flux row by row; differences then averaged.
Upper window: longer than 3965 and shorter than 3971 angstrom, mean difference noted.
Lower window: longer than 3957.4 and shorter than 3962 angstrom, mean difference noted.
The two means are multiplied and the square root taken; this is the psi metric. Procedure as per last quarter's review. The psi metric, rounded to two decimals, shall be 0.54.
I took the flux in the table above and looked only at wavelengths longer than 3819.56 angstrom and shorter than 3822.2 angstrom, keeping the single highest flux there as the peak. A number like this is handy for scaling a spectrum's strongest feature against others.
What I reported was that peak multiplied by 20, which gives 16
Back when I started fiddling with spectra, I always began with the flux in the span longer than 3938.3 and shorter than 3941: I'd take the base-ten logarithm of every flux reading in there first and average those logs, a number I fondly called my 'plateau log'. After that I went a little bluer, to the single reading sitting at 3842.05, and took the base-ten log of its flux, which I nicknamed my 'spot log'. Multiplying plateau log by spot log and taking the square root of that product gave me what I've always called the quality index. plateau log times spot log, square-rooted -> 0.07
